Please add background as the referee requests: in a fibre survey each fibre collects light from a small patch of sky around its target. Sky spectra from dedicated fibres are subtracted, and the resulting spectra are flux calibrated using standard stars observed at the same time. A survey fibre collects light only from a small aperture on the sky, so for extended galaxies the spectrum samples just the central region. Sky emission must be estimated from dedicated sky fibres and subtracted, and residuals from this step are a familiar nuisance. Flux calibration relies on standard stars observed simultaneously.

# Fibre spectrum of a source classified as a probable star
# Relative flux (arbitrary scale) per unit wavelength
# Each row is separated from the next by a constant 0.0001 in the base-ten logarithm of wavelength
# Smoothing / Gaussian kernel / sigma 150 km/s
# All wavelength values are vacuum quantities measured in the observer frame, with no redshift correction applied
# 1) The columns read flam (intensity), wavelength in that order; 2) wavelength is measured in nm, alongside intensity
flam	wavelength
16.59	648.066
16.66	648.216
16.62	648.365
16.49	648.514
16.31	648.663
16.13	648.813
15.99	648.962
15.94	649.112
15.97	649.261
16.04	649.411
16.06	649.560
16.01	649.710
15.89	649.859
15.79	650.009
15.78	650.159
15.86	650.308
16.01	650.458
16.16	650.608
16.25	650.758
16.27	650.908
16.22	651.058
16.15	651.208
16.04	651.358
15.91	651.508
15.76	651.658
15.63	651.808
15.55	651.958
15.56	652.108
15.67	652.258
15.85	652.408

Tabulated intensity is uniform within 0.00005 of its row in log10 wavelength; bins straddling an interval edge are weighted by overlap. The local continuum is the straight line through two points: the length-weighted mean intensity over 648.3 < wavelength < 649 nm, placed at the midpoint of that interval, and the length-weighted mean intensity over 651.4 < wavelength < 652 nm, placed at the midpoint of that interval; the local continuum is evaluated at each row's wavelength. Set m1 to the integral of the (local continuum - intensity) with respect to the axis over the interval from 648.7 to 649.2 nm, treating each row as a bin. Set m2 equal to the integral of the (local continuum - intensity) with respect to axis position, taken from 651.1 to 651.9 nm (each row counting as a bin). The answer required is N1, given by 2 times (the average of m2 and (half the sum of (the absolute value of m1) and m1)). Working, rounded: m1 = 0.12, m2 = -0.10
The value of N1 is 0.020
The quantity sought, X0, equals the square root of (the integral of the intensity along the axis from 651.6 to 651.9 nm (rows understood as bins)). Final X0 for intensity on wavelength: 2.17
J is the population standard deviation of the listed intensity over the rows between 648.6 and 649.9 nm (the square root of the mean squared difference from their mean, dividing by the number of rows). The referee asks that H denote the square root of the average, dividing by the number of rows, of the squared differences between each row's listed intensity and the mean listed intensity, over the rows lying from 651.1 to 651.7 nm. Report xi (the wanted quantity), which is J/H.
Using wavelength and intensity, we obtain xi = 0.8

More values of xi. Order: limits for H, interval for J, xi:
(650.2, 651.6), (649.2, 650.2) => 0.8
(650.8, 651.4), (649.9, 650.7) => 1.7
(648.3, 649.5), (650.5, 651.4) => 0.3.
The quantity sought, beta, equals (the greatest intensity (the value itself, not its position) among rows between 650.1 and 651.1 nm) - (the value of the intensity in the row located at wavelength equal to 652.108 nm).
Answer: 0.7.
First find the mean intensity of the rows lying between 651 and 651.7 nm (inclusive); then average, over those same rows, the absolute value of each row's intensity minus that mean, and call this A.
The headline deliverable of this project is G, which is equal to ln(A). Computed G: -1.9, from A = 0.14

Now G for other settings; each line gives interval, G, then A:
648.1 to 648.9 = -1.7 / 0.18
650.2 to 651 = -2.0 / 0.14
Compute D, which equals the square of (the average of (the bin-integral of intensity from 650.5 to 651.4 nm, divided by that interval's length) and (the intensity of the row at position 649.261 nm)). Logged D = 258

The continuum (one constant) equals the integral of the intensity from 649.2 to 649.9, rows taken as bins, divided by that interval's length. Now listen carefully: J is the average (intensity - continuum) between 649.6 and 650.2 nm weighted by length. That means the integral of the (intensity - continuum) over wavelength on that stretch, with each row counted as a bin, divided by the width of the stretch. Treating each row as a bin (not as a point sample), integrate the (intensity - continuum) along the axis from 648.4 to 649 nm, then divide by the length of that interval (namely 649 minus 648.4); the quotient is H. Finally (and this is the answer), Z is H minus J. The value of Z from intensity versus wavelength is 0.39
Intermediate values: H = 0.26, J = -0.12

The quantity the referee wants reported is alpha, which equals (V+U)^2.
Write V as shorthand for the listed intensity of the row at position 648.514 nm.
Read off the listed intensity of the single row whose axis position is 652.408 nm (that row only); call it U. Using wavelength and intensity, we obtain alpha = 1046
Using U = 15.85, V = 16.49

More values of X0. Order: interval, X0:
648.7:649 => 2.20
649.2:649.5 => 2.19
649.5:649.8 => 2.19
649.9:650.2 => 2.17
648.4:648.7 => 2.22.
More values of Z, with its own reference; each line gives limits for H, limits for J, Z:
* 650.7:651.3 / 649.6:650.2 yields 0.33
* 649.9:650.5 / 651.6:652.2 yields 0.23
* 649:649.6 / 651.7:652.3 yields 0.39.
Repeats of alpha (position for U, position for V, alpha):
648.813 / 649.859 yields 1025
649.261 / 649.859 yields 1015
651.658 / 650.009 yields 995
